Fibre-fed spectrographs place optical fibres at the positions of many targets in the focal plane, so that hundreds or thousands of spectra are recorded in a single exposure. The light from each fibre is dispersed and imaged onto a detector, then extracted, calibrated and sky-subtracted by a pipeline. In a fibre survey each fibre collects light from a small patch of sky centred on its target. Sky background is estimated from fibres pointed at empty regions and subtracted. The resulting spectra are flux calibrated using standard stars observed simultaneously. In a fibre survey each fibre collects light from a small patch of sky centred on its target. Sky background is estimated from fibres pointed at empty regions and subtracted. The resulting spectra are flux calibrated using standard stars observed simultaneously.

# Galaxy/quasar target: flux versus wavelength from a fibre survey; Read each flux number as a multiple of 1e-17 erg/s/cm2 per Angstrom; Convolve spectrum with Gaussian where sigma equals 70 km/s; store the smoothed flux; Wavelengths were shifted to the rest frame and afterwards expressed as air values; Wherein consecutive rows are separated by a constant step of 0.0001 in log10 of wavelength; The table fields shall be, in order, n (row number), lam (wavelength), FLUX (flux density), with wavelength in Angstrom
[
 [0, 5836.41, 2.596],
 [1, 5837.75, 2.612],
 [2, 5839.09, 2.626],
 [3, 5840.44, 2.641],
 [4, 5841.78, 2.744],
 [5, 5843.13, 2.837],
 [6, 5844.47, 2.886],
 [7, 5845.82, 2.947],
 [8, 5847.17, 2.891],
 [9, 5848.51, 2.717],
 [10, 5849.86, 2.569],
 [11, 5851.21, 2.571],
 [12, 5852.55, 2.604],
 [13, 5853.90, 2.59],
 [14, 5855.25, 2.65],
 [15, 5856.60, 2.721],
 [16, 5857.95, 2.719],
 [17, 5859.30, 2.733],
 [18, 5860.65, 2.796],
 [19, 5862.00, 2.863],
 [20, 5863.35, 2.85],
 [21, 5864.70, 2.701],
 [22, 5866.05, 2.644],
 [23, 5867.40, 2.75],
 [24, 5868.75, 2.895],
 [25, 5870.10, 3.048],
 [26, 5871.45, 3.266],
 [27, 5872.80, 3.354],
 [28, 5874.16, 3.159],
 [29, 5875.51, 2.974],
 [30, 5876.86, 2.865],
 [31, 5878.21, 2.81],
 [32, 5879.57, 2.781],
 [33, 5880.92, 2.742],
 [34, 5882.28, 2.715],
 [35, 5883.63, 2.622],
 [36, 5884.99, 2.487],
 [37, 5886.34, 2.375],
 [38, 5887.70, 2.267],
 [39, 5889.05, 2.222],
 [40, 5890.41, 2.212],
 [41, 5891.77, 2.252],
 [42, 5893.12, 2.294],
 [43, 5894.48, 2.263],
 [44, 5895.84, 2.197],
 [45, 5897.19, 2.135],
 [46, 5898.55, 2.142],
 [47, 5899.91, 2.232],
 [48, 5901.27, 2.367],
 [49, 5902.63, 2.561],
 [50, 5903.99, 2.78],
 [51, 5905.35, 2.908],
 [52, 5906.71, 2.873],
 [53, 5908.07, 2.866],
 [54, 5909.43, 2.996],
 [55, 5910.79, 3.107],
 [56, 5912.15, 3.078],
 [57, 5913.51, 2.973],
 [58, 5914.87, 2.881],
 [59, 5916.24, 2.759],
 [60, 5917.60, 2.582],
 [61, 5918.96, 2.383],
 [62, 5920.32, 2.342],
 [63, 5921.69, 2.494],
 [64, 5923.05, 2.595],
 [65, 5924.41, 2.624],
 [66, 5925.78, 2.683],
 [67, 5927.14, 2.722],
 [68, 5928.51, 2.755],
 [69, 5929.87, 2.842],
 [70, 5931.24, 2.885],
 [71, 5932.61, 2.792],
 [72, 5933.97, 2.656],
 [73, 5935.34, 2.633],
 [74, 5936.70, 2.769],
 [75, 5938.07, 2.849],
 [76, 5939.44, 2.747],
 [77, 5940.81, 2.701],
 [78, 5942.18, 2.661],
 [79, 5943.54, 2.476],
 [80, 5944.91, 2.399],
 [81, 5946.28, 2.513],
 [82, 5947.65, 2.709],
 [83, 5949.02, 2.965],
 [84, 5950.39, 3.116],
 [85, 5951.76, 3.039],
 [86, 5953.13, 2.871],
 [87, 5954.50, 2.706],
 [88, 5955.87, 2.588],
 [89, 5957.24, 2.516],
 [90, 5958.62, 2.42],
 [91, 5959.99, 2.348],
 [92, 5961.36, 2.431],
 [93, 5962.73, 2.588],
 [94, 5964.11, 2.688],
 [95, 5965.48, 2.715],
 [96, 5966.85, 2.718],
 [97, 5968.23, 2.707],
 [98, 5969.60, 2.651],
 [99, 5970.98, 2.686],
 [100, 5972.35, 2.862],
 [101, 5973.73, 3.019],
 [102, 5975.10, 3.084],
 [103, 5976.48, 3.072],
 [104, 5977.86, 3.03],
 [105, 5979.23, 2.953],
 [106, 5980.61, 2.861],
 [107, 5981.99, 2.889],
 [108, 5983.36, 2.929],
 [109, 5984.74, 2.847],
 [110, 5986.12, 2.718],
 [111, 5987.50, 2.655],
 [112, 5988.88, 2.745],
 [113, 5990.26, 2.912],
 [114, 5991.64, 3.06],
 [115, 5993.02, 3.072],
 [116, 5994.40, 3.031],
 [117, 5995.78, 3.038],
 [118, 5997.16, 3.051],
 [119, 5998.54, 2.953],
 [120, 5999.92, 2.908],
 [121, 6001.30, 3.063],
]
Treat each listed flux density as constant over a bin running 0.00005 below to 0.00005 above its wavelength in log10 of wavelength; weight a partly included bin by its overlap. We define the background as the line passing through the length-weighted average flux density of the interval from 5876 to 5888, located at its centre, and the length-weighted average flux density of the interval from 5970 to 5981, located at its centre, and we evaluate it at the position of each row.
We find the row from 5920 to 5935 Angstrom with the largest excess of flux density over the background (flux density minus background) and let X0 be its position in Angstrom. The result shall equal 5931.24 Angstrom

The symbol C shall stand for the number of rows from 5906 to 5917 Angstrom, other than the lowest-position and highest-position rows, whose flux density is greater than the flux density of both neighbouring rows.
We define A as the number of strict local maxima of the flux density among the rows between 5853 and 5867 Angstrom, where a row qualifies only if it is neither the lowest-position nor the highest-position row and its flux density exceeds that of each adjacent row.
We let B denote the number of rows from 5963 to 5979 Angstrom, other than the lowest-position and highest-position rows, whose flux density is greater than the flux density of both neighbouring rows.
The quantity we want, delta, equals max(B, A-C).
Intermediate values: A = 2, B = 2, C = 1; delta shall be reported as 2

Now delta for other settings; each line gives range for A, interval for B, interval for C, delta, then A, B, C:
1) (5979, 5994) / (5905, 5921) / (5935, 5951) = 1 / 1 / 1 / 1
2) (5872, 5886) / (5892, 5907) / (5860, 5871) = 1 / 0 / 1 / 1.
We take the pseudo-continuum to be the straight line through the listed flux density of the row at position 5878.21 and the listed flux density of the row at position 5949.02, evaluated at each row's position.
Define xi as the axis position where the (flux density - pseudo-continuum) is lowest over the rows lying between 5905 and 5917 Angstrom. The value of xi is 5916.24 Angstrom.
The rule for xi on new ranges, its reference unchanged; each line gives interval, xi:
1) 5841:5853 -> 5851.21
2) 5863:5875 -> 5866.05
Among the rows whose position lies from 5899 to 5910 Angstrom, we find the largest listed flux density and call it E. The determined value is 2.996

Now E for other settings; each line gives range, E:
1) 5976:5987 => 3.072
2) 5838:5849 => 2.947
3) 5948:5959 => 3.116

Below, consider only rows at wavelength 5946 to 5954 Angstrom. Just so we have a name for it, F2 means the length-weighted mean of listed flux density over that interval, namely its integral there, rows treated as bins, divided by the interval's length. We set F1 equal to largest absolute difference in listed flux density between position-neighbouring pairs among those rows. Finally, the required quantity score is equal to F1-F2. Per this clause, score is -2.63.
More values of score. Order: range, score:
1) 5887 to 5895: -2.21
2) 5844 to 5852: -2.58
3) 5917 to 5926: -2.32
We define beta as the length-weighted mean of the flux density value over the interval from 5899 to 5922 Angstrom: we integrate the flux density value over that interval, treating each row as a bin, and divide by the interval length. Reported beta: 2.71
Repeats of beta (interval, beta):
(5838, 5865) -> 2.73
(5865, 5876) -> 3.00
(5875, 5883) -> 2.81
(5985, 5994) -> 2.86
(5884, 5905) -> 2.33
